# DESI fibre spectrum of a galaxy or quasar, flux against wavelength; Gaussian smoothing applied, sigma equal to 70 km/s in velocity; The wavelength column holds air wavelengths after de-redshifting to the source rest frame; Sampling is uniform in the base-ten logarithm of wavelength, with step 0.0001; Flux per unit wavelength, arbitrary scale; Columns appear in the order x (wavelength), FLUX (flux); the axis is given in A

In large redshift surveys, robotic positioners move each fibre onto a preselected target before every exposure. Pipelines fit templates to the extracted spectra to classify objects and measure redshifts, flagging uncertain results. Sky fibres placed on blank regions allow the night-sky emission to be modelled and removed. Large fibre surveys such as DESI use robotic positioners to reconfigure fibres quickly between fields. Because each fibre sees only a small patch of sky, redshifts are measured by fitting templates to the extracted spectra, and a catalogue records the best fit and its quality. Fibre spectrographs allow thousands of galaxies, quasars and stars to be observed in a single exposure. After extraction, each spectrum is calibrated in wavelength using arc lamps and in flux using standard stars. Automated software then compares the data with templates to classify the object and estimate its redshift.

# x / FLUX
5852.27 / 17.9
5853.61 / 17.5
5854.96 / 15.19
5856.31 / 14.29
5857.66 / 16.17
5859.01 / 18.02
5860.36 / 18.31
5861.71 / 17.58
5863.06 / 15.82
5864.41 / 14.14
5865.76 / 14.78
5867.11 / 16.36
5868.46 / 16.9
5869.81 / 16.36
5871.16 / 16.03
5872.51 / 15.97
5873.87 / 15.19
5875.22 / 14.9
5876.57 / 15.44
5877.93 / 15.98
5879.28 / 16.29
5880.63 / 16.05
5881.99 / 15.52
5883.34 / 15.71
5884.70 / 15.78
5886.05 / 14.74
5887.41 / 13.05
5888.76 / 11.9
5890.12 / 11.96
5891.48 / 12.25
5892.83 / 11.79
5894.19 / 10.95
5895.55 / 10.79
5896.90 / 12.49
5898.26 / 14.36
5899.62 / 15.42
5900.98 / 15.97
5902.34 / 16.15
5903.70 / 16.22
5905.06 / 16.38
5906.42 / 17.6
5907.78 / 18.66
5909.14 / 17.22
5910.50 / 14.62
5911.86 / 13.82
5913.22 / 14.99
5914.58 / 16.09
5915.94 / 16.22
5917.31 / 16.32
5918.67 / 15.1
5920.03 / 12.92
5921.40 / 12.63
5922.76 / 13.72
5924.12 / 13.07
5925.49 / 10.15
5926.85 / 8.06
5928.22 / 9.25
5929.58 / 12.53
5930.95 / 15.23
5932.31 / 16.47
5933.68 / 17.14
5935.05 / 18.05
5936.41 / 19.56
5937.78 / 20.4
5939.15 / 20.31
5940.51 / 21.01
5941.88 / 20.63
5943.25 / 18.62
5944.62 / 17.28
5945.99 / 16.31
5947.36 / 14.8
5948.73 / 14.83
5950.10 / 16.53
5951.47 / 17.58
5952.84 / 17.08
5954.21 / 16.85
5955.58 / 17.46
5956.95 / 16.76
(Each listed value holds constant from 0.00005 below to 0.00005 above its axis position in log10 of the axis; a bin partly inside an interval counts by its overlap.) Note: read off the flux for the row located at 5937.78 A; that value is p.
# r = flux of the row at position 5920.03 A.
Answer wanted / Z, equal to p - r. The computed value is 7.5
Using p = 20.4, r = 12.92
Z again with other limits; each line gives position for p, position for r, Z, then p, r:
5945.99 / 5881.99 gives 0.8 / 16.31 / 15.52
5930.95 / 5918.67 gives 0.1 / 15.23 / 15.1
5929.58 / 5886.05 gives -2.2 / 12.53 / 14.74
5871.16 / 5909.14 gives -1.2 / 16.03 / 17.22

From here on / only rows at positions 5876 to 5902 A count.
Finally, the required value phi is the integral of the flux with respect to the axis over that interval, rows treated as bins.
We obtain 365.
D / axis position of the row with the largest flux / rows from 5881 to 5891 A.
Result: 5884.70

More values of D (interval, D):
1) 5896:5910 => 5907.78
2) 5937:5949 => 5940.51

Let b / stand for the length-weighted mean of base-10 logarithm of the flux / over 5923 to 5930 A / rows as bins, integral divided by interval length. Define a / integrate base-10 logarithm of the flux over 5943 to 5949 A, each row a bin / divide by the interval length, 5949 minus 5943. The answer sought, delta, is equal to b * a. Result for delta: 1.24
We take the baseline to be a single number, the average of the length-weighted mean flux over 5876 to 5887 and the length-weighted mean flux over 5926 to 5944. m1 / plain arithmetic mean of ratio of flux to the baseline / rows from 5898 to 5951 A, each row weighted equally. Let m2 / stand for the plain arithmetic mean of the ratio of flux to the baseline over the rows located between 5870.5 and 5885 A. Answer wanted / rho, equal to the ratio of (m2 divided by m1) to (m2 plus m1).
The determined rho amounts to 0.511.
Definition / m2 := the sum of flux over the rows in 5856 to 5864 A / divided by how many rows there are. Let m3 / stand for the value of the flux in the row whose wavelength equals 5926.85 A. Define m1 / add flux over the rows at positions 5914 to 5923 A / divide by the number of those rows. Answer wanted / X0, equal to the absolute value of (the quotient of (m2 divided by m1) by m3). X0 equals 0.141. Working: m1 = 14.7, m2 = 16.7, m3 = 8.06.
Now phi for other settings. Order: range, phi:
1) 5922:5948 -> 414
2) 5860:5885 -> 398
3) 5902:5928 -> 380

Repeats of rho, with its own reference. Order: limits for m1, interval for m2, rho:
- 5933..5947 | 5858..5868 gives 0.396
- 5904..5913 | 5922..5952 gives 0.486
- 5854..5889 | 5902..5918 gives 0.525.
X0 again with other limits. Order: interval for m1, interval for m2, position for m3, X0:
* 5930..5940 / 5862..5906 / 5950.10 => 0.049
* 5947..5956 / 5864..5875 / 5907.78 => 0.051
